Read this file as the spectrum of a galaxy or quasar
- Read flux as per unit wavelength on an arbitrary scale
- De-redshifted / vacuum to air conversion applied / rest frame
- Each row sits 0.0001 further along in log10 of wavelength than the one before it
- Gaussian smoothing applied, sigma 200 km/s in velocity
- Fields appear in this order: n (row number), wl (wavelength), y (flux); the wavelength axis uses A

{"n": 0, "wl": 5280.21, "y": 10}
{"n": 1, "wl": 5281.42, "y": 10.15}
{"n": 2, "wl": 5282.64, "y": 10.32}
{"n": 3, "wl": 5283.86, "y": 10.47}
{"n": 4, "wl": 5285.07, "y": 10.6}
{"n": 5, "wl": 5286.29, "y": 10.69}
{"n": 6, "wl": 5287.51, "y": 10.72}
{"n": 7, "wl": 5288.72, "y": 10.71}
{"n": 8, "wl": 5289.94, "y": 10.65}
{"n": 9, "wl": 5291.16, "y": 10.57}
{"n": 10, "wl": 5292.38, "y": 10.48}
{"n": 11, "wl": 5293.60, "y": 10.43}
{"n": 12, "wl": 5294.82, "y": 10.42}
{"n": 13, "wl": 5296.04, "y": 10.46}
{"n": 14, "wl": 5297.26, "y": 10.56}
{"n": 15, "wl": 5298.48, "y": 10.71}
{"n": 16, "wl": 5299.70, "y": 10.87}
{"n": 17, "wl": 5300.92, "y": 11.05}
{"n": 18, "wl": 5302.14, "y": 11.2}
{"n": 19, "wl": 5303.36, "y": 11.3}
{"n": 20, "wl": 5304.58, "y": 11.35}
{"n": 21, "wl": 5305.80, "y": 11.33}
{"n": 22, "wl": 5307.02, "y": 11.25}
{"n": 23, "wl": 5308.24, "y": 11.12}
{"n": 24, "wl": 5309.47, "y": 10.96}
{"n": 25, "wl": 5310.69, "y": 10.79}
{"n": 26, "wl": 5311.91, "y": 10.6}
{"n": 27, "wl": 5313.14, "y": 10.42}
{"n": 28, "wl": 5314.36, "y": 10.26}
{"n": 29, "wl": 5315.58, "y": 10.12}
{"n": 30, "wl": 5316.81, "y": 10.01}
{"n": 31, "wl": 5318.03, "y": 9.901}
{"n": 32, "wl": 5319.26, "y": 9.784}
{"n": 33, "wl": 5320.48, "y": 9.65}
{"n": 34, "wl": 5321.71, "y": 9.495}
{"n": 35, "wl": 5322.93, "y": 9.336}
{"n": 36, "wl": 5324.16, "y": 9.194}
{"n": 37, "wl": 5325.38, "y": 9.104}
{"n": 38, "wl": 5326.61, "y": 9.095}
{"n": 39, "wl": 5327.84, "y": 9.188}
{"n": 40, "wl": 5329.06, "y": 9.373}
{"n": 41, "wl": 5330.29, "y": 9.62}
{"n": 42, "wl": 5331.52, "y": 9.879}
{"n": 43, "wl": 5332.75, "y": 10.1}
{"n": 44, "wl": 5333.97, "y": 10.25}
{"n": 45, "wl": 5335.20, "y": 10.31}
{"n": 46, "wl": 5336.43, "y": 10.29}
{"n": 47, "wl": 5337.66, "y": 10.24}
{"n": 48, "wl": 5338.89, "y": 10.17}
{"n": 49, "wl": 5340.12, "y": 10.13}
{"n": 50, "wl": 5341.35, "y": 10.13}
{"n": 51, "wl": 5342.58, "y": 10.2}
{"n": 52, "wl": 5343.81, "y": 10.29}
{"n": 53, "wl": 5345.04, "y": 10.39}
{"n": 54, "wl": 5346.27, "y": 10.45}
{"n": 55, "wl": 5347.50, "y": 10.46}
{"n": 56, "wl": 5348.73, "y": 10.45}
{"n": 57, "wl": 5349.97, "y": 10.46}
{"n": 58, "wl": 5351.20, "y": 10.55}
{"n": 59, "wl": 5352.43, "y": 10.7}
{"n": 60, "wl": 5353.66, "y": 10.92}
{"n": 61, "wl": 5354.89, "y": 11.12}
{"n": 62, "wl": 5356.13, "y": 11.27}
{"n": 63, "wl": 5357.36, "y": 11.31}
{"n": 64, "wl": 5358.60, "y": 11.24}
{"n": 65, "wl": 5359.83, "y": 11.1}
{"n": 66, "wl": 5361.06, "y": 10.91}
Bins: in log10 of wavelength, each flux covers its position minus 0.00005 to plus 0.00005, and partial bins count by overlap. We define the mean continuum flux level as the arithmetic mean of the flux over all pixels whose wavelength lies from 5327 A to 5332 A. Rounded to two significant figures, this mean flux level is 9.5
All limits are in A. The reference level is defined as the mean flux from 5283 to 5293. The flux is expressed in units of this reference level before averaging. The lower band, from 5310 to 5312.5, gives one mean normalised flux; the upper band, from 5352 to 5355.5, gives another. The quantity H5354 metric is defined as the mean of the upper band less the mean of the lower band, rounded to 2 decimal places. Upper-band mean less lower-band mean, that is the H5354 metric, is 0.02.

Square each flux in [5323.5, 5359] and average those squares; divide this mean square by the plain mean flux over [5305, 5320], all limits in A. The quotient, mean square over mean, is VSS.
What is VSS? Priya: 10.0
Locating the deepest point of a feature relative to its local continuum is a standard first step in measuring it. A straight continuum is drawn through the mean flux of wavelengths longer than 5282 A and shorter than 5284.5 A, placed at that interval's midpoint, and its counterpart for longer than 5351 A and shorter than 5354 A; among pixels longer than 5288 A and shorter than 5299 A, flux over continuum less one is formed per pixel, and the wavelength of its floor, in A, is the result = 5294.82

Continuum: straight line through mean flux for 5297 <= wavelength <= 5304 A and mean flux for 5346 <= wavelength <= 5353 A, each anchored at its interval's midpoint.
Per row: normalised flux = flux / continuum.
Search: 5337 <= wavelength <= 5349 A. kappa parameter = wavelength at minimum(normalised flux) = 5340.12 A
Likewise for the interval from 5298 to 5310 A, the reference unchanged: 5298.48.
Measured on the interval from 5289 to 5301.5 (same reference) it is 5293.60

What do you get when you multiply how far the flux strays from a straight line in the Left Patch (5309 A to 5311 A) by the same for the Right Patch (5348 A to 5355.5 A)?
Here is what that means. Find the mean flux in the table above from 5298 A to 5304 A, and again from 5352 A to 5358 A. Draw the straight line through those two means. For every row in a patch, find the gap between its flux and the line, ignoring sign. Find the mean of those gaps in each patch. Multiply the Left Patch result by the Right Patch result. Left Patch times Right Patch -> 0.1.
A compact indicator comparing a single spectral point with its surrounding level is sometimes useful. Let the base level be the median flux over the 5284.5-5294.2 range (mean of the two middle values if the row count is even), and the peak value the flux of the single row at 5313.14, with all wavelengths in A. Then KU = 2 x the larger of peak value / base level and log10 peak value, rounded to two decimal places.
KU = 2.04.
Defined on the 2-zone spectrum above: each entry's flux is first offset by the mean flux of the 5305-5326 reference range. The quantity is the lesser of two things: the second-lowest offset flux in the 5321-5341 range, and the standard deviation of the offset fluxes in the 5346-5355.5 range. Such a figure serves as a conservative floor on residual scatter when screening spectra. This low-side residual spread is -1.1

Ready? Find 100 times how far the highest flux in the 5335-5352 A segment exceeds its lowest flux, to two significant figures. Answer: 42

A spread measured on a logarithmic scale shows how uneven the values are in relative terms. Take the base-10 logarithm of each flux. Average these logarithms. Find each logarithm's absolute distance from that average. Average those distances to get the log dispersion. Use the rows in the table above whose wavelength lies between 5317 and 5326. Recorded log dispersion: 0.011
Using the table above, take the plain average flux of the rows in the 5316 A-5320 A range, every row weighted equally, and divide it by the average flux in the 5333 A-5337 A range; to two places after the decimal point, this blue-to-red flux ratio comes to 0.96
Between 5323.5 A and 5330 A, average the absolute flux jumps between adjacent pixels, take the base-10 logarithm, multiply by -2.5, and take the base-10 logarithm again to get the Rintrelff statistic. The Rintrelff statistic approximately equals 0.41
